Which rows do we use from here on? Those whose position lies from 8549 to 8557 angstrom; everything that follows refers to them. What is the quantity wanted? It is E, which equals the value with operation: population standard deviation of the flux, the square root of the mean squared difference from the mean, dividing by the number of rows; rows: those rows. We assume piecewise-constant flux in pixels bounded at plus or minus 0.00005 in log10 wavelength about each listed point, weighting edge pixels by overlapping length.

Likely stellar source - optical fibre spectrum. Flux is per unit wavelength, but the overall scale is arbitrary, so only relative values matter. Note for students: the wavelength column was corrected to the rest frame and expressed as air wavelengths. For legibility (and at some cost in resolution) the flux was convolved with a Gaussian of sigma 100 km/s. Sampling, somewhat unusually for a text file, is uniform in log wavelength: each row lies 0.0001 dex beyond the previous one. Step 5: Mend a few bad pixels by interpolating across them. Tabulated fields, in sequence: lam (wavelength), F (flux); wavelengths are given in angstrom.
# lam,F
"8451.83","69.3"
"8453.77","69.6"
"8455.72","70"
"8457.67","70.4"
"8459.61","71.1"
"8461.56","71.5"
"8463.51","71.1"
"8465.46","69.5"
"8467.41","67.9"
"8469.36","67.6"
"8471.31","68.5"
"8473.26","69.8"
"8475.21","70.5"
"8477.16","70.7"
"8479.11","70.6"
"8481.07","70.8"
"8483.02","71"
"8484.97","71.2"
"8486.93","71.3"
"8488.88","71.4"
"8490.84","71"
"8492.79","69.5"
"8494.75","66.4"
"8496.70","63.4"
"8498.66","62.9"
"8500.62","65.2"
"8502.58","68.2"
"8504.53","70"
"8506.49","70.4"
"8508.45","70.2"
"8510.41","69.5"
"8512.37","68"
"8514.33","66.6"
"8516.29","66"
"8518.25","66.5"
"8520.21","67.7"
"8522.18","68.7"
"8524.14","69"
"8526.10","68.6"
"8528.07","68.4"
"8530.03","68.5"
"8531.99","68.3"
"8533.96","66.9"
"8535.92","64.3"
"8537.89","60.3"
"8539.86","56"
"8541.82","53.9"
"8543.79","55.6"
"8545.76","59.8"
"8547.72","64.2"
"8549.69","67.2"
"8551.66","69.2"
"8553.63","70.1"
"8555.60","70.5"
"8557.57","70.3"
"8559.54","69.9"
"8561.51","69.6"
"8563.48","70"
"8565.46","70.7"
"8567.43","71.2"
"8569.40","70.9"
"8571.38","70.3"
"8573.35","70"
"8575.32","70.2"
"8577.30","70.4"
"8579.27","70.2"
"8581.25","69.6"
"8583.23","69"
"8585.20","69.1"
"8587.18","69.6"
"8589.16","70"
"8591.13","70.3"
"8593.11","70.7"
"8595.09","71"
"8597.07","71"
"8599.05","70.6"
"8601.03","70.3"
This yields 1.3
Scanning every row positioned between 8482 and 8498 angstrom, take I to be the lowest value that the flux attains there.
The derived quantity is 63.4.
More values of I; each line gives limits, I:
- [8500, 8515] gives 65.2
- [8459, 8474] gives 67.6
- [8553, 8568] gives 69.6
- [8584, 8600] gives 69.1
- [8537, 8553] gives 53.9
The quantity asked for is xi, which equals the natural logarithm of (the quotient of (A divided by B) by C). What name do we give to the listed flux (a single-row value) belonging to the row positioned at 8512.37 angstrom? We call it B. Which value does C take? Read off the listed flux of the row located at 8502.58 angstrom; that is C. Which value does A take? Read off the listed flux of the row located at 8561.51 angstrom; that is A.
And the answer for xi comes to -4.20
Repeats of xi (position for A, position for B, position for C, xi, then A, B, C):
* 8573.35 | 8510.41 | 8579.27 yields -4.24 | 70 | 69.5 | 70.2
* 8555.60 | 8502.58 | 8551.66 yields -4.20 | 70.5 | 68.2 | 69.2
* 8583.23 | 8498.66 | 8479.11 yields -4.16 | 69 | 62.9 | 70.6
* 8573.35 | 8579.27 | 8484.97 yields -4.27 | 70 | 70.2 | 71.2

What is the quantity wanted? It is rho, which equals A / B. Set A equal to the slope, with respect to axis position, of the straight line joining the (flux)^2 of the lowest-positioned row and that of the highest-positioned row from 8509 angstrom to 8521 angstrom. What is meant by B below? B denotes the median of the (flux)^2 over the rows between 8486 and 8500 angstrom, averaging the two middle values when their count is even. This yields -0.005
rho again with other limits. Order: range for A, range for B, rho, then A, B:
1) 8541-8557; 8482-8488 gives 0.030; 150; 5069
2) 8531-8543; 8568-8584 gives -0.036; -179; 4928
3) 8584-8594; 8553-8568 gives 0.006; 28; 4928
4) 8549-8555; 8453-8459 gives 0.021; 101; 4900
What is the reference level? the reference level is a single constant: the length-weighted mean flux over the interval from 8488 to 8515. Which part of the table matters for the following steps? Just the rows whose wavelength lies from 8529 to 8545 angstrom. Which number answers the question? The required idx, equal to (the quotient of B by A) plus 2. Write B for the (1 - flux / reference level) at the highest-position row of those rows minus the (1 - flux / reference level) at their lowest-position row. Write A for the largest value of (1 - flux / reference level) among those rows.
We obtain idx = 2.9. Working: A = 0.21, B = 0.19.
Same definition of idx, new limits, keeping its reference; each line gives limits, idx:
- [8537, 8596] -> 1.2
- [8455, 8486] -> -0.7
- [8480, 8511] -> 2.3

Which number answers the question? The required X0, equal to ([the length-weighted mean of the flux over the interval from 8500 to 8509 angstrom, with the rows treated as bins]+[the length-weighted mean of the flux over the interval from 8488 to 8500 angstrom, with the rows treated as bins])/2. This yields 68.1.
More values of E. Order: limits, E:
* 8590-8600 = 0.3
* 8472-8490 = 0.5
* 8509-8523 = 1.2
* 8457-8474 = 1.4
